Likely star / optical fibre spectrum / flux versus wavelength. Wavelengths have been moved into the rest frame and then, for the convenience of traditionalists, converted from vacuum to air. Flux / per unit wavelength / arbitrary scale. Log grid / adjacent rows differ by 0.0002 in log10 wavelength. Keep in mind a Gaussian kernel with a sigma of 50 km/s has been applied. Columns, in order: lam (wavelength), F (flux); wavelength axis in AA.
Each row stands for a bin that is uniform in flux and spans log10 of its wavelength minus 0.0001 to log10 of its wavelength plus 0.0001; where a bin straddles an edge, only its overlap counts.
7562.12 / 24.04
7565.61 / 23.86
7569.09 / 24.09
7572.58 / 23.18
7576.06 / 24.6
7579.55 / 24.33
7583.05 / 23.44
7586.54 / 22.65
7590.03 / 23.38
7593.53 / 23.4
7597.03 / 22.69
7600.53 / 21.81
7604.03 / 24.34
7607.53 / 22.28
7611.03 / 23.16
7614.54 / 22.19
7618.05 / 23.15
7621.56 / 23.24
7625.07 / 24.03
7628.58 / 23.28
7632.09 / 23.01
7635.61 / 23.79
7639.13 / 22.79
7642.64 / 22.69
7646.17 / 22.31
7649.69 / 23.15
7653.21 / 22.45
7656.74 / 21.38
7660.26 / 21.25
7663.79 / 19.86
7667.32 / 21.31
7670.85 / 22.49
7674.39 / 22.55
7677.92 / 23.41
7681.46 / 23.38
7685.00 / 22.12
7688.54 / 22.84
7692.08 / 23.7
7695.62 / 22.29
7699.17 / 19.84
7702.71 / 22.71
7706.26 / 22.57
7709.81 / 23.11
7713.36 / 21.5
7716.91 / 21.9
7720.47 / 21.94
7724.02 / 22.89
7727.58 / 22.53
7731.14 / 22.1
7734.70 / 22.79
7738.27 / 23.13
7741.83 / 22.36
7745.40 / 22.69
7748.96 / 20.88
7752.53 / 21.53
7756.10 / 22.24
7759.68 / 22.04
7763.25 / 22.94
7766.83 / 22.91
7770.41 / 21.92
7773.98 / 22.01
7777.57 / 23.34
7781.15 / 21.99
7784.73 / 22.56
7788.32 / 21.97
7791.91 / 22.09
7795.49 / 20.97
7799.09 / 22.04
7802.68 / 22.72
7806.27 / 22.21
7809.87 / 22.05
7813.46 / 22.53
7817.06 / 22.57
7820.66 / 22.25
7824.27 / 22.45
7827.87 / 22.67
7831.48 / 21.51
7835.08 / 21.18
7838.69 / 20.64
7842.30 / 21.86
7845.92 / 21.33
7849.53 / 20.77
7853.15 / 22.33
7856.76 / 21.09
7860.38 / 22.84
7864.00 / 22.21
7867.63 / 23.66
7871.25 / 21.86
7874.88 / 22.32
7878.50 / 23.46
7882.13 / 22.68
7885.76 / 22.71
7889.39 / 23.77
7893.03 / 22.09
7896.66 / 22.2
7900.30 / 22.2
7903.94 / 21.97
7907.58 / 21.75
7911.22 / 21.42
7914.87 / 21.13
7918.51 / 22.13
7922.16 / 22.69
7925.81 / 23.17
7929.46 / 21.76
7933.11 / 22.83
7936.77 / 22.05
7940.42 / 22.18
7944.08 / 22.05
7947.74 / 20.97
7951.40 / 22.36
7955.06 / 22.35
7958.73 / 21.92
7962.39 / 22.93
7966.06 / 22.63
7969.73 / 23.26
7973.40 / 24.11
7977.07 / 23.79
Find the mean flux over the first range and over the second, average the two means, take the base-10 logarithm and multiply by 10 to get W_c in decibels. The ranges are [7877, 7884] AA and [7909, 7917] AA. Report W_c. 13.5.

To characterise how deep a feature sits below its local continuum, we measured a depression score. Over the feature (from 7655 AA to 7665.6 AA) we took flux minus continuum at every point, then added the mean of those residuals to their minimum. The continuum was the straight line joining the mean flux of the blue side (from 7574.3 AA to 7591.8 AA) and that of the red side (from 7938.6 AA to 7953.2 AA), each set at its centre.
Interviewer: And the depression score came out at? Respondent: -5.9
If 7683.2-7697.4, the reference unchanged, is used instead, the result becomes -1.5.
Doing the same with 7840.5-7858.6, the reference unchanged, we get -2.5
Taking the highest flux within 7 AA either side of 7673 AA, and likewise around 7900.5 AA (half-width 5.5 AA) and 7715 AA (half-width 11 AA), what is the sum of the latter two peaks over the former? 1.94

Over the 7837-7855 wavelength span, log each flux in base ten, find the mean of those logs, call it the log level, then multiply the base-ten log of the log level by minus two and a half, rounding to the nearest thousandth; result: -0.310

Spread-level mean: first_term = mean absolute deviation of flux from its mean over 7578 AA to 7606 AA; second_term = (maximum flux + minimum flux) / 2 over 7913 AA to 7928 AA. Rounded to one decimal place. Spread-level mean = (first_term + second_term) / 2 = 11.4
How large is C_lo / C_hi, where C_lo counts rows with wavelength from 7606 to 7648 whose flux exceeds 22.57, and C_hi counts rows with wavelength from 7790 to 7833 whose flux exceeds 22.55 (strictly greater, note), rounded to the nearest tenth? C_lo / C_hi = 3.0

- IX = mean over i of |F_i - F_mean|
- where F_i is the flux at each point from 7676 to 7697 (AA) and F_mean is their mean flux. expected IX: 0.54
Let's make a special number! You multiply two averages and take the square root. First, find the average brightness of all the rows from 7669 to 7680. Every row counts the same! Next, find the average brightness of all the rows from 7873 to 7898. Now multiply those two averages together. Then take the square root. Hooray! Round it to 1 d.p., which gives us 22.8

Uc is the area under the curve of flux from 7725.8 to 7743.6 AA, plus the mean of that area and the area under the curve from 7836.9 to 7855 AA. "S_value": 796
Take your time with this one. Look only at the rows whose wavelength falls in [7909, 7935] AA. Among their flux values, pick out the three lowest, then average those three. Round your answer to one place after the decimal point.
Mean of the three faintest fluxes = 21.4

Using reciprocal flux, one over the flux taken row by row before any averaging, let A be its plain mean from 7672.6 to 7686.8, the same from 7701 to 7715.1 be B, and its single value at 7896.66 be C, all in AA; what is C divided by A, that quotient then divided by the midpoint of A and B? 23.3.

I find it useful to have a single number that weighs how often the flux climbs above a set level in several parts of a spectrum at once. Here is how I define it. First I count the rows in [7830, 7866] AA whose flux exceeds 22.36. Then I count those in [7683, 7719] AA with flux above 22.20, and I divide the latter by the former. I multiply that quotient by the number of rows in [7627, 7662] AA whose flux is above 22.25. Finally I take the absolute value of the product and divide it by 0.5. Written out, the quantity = 96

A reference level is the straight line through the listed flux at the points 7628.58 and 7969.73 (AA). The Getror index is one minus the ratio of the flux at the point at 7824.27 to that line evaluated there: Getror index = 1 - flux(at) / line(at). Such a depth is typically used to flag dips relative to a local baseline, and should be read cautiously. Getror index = 0.04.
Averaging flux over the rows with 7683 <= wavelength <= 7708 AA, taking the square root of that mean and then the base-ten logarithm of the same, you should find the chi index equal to 0.674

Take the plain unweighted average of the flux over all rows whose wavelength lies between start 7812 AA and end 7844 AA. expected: 21.96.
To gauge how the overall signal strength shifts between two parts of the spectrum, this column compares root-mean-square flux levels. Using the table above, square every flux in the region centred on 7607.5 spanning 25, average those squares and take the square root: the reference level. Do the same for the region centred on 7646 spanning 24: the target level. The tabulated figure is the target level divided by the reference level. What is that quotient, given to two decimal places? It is 0.99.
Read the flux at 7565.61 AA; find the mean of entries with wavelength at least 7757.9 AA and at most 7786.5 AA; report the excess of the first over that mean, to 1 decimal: 1.4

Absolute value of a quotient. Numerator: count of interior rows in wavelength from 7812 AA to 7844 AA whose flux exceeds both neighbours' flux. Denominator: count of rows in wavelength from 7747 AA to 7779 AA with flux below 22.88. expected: 0.33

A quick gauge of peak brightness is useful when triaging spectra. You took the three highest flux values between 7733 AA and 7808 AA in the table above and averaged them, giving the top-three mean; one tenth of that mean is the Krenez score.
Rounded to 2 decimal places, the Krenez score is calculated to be 2.31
